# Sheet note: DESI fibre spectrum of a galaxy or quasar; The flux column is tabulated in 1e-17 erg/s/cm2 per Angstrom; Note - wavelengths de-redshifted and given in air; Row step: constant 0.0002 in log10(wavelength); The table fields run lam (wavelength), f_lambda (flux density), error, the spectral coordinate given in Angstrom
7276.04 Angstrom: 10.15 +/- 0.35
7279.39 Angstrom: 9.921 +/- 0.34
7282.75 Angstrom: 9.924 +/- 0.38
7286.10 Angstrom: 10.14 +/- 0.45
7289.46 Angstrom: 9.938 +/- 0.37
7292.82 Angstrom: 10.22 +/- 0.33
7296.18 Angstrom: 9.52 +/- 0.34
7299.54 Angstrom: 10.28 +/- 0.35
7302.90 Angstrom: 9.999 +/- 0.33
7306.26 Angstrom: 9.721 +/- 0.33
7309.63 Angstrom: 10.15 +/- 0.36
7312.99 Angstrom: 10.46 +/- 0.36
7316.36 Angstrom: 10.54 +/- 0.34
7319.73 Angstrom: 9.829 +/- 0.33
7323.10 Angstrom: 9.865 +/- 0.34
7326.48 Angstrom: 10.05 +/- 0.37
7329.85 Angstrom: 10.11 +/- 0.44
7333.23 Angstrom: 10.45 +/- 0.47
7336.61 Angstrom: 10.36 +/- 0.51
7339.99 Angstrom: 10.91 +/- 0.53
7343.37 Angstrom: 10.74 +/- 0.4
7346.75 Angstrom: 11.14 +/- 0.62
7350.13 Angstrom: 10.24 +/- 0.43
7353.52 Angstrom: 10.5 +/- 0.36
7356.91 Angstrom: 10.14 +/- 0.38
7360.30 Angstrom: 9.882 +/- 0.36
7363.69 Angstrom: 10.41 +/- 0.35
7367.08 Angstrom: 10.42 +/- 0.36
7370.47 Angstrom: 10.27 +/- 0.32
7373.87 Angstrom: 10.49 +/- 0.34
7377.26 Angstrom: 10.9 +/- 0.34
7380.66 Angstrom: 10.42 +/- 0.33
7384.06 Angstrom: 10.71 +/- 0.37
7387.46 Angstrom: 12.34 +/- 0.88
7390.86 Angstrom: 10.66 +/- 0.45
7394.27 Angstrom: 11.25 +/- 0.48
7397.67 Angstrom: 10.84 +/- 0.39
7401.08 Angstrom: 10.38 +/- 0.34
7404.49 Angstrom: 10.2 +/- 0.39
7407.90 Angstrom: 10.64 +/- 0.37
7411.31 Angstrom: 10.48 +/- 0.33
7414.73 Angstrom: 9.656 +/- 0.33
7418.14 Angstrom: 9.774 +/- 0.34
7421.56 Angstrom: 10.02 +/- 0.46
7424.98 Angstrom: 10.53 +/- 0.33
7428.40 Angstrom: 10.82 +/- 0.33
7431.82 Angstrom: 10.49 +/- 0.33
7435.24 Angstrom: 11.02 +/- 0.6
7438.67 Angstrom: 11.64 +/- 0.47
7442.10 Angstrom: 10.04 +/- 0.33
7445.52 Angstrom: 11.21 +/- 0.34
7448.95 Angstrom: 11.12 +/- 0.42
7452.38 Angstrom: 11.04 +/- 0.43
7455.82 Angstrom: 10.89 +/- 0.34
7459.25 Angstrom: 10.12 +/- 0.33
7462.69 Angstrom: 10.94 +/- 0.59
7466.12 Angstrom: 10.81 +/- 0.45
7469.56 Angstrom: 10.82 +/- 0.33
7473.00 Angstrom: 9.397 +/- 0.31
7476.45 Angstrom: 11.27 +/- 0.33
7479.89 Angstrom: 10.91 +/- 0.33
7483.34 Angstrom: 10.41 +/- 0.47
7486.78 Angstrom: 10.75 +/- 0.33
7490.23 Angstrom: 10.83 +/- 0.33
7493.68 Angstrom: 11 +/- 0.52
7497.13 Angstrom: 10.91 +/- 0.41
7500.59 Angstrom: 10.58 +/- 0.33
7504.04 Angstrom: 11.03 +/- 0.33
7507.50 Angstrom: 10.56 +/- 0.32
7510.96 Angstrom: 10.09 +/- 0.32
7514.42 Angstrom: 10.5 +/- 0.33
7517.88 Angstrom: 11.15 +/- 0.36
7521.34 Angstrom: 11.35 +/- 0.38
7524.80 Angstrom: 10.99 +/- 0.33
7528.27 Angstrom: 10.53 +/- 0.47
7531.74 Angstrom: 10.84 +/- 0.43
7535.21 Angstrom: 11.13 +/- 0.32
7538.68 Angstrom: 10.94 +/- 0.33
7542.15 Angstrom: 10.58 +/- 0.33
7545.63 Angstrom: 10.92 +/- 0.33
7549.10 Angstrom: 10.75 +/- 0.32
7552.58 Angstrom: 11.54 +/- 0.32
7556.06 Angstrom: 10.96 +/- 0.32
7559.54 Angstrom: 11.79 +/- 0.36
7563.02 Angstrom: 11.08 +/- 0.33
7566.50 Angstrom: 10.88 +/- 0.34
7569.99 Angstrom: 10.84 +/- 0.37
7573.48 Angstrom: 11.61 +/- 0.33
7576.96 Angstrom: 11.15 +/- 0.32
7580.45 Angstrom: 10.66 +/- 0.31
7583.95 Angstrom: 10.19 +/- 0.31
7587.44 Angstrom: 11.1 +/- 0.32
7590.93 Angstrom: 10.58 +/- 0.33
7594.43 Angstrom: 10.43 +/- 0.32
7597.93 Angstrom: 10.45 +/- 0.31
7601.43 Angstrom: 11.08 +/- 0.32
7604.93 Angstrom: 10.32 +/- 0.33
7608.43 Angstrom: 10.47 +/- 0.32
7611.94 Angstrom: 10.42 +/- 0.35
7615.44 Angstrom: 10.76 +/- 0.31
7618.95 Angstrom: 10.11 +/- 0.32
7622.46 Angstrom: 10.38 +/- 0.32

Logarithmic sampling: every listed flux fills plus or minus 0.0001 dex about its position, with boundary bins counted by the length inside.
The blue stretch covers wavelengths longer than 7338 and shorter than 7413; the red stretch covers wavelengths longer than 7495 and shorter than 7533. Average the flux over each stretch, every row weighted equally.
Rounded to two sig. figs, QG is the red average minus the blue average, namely 0.14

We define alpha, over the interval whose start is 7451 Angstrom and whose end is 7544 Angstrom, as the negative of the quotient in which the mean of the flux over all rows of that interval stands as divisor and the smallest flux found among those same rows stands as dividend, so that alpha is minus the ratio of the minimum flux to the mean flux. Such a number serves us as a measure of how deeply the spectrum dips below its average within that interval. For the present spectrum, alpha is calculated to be -0.87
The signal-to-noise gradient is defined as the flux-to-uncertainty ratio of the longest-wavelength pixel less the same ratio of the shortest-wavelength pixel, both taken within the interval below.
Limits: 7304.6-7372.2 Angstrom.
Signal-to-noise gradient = 2.6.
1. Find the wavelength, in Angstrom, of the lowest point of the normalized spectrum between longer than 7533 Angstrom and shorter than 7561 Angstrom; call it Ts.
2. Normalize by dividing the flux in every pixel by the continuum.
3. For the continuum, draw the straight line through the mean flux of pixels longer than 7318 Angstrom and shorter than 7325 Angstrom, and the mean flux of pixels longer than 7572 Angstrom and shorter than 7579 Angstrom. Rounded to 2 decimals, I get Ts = 7542.15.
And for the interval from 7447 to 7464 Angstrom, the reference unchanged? 7459.25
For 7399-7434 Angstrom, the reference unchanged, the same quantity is 7414.73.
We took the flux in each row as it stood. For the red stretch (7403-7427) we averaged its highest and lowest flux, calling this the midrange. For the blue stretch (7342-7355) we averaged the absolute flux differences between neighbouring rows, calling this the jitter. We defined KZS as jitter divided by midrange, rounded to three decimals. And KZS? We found 0.051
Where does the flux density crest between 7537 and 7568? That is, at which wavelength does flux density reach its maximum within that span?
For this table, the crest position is 7559.54 Angstrom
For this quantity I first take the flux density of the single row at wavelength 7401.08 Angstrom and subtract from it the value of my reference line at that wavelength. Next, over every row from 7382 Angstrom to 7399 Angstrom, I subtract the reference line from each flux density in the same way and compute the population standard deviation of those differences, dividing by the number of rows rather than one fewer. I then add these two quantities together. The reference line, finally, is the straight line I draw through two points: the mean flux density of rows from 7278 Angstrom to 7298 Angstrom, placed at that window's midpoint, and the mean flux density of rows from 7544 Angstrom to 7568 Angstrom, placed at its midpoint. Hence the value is 0.56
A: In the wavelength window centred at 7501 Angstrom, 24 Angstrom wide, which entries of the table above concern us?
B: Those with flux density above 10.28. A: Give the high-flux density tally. 6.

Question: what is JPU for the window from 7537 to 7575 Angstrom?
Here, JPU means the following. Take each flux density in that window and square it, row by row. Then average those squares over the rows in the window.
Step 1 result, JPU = 123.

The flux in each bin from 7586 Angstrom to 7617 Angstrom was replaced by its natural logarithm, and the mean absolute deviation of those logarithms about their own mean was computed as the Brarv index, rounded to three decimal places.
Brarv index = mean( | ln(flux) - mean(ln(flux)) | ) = 0.022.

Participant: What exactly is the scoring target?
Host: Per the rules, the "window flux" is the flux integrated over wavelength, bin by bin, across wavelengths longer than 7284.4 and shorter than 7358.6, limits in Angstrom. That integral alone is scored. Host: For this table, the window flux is 760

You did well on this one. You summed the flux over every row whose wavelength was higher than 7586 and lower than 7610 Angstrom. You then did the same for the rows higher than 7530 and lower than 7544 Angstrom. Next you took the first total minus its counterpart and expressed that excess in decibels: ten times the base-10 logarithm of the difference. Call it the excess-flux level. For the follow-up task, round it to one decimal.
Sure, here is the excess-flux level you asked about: 14.9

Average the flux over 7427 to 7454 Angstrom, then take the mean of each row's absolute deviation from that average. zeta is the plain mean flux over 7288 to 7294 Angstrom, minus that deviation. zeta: 9.7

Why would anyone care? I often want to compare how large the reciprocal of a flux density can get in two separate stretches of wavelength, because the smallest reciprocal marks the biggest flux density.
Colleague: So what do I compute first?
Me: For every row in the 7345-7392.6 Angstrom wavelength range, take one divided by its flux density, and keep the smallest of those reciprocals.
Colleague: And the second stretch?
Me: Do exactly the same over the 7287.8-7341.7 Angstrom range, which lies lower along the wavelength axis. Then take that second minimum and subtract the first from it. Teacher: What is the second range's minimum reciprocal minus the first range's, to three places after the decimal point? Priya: 0.011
